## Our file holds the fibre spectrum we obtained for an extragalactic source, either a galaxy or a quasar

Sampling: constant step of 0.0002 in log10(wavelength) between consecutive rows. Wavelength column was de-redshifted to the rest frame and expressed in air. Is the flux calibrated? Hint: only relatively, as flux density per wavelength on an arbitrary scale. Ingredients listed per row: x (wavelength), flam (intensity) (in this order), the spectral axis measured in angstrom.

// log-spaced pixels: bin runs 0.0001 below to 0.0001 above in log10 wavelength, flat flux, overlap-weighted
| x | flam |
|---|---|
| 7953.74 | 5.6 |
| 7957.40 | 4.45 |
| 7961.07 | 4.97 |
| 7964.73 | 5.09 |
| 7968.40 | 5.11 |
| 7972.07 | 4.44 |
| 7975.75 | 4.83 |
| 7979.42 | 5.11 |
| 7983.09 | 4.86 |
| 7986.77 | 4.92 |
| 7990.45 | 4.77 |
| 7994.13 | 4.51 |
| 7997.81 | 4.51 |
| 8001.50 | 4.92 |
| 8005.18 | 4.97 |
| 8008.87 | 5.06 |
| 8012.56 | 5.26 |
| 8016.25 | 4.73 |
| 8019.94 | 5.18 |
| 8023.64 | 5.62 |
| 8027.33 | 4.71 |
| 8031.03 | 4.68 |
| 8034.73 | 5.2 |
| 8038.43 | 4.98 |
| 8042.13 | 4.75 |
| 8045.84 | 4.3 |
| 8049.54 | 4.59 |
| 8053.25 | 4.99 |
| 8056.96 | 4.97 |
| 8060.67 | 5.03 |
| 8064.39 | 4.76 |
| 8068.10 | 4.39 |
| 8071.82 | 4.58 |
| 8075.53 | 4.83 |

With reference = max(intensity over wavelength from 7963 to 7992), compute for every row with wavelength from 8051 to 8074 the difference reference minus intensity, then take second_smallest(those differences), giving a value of 0.12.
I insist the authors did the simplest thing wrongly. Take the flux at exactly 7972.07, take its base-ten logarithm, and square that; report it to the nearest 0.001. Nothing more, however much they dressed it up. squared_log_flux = 0.419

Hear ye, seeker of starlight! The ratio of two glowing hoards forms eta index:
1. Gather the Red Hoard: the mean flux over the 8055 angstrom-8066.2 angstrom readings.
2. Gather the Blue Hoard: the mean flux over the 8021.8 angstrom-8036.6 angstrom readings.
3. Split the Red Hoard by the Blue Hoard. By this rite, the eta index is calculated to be 0.97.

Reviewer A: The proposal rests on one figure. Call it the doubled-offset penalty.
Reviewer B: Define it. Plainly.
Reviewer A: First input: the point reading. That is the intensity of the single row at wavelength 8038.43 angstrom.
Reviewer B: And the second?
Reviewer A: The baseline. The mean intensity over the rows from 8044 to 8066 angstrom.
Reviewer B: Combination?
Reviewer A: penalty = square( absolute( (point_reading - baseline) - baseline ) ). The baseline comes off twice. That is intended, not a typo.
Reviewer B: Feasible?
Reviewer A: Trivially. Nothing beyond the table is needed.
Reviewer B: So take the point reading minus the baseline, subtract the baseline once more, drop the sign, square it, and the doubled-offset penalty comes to 20.9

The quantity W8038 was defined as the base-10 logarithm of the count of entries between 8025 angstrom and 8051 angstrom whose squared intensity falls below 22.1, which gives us 0.48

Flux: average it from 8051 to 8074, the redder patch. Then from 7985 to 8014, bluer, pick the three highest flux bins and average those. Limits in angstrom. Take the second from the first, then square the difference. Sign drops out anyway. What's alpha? 0.10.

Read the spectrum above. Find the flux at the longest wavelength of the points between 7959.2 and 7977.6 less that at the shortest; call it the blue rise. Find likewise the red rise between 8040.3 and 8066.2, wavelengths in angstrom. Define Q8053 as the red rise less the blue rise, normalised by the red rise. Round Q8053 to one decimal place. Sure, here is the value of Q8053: 15.0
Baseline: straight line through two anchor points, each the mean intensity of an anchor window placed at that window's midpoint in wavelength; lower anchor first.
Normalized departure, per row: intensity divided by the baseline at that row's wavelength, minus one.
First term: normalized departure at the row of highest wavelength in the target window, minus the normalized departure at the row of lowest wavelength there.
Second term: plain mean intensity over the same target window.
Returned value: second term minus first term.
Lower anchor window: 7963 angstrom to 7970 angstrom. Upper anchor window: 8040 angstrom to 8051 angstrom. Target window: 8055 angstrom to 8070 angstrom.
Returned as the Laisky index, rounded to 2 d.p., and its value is 4.90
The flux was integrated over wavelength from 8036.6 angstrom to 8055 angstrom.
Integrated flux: 87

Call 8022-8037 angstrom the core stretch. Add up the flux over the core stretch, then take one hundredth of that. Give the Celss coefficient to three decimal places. 0.202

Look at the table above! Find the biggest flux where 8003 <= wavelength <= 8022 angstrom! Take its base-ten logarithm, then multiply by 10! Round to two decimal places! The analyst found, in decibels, 7.21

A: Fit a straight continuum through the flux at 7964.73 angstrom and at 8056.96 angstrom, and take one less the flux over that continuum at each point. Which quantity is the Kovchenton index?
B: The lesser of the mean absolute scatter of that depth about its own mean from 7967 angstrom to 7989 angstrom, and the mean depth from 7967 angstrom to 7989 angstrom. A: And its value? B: 0.033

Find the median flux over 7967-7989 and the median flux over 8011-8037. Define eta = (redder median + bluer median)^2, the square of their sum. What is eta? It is 101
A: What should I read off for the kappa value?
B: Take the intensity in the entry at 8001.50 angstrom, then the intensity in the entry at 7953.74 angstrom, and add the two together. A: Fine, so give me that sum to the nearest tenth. 10.5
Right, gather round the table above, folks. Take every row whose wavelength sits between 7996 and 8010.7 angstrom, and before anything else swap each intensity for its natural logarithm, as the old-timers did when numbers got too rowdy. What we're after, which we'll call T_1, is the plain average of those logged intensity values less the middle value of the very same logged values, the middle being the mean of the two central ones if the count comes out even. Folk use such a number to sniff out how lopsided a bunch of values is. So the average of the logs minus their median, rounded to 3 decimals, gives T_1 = -0.017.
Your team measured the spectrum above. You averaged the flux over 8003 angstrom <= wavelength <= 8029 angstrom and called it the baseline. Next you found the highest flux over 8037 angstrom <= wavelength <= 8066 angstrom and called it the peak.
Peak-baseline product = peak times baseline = 25.5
